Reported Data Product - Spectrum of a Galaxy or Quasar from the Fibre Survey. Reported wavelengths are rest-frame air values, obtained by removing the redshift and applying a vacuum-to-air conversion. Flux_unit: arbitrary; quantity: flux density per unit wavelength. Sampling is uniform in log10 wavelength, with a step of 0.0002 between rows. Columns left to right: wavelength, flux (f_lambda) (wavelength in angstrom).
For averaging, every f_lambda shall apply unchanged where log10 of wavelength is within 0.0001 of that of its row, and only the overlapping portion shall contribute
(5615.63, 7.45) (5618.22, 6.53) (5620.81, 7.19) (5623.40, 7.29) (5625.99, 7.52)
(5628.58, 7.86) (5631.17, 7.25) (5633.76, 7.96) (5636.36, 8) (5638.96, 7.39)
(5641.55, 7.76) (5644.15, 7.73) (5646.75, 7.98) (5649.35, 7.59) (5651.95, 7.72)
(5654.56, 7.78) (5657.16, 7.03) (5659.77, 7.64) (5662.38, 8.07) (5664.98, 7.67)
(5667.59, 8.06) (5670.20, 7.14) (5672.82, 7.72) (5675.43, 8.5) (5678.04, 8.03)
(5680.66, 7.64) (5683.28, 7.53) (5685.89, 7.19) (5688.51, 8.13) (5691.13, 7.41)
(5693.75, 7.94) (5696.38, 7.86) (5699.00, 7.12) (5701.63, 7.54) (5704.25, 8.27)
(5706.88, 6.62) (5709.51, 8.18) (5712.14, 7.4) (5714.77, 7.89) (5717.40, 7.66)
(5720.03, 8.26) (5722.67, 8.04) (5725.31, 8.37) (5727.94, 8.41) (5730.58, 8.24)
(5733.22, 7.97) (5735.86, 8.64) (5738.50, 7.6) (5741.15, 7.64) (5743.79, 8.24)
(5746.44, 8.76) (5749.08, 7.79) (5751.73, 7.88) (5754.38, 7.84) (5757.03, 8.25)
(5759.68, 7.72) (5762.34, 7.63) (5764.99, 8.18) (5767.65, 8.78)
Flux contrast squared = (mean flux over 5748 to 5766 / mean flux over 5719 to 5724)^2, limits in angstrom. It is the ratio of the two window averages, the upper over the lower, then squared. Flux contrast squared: 0.94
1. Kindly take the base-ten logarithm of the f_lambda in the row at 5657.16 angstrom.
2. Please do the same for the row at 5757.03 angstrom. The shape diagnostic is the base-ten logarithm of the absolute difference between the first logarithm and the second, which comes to -1.16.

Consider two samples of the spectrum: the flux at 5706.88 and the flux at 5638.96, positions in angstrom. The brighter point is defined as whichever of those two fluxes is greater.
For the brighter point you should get 7.4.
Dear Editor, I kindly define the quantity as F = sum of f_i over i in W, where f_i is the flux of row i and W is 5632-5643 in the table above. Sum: 31.1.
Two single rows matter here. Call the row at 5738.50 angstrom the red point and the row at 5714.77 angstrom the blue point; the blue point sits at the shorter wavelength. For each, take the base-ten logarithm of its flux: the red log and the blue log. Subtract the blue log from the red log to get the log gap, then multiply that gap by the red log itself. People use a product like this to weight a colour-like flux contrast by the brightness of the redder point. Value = -0.01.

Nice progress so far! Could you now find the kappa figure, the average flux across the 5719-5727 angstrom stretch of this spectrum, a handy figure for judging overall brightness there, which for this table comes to 8.2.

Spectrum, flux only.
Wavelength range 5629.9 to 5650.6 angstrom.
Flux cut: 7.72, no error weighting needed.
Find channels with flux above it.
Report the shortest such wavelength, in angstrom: 5633.76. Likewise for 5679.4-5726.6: 5688.51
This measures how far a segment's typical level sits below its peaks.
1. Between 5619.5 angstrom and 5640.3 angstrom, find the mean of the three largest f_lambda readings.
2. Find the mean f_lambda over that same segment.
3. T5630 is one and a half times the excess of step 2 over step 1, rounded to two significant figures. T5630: -0.57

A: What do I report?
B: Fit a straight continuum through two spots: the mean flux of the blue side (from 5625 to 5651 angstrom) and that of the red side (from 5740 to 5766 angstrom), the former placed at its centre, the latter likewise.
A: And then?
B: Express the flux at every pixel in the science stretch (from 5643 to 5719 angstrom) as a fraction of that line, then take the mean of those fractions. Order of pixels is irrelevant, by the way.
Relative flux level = 0.98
